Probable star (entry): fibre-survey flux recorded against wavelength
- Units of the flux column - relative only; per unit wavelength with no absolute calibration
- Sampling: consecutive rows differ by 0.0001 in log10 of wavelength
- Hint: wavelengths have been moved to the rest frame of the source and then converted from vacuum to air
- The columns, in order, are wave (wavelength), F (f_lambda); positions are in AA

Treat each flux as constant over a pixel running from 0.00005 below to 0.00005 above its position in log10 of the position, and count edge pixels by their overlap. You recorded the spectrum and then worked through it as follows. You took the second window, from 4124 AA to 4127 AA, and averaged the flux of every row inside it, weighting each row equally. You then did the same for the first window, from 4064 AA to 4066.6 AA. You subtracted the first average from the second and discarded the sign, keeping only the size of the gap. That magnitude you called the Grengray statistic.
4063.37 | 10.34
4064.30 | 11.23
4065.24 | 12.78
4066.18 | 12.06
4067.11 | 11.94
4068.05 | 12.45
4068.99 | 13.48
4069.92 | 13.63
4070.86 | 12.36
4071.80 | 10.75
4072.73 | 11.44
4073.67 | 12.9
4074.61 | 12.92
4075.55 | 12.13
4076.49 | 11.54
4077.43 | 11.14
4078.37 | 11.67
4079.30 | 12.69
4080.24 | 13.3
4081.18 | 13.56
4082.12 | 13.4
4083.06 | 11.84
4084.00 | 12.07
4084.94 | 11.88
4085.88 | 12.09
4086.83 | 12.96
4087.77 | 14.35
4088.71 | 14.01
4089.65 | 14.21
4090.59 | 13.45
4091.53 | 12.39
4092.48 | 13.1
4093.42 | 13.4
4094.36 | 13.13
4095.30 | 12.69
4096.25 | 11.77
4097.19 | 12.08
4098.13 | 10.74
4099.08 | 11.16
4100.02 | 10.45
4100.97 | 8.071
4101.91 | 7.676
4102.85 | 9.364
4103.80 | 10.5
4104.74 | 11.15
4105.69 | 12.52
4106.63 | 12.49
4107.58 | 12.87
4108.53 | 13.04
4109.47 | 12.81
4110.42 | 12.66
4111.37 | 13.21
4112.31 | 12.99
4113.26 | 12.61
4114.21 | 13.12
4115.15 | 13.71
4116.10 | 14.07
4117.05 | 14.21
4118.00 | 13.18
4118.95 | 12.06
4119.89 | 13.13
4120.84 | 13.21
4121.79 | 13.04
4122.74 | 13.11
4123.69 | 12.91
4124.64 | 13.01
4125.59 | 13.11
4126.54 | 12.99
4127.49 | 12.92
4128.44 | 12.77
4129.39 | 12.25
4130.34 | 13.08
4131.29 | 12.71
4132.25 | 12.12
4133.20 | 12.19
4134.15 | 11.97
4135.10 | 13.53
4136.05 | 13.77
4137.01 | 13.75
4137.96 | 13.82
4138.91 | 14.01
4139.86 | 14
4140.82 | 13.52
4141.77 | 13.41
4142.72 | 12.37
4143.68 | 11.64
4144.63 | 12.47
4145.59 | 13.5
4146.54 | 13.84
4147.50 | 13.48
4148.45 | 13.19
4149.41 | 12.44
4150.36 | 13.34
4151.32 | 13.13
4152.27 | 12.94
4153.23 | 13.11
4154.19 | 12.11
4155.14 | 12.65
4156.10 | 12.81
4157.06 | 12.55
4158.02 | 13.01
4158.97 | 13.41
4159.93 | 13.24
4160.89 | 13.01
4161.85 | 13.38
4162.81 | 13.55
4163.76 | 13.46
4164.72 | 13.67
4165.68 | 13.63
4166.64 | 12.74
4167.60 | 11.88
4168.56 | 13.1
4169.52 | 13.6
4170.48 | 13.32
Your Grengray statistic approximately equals 1.0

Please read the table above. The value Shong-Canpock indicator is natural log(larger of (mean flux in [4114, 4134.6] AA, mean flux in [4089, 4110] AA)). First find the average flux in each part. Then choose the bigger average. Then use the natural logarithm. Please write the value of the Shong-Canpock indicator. 2.561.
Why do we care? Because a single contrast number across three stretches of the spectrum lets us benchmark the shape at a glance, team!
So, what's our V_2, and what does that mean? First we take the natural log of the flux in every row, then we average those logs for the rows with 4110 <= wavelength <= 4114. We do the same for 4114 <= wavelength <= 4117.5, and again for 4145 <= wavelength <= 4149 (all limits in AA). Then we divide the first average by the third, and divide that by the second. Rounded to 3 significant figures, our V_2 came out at 0.374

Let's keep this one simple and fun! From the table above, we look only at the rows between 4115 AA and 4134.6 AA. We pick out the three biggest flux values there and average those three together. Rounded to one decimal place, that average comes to 14.0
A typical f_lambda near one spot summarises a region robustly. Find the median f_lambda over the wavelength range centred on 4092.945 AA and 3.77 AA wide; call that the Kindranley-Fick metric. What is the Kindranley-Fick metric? 13.1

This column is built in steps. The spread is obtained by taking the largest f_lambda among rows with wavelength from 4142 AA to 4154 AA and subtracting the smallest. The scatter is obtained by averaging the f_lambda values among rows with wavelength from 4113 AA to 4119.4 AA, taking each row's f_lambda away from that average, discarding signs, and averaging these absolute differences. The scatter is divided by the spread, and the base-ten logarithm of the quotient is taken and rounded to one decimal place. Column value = -0.6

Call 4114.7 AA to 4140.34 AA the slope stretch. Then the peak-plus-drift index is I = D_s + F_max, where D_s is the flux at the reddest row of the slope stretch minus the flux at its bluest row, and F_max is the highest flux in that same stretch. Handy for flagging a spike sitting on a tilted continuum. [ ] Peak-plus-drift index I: 14.5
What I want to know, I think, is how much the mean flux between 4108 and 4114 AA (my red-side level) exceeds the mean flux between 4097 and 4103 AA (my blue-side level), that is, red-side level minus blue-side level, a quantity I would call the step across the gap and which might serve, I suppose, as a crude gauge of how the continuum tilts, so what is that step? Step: 3.0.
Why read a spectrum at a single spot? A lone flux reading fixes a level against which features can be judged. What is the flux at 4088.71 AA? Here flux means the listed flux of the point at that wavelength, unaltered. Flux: 14.01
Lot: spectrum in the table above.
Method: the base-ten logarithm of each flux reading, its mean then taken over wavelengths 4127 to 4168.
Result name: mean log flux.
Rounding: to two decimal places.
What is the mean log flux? 1.11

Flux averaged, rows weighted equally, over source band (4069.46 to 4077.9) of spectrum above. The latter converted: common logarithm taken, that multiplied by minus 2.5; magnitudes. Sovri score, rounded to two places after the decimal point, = -2.71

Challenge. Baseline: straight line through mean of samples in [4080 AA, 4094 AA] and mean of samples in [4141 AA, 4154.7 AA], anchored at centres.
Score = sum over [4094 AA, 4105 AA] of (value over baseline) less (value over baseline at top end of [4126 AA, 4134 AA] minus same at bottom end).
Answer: 10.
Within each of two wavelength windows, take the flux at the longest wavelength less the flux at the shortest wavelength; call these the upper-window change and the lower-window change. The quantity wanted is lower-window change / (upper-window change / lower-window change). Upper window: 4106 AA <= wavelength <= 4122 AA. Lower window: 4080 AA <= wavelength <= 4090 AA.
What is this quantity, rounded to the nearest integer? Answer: 2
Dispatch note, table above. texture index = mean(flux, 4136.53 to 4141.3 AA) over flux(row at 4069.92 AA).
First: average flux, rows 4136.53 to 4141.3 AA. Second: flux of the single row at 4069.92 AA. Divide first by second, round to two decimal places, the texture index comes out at 1.01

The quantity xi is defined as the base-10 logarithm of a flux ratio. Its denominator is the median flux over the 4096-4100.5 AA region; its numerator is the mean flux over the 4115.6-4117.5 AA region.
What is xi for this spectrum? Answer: 0.10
